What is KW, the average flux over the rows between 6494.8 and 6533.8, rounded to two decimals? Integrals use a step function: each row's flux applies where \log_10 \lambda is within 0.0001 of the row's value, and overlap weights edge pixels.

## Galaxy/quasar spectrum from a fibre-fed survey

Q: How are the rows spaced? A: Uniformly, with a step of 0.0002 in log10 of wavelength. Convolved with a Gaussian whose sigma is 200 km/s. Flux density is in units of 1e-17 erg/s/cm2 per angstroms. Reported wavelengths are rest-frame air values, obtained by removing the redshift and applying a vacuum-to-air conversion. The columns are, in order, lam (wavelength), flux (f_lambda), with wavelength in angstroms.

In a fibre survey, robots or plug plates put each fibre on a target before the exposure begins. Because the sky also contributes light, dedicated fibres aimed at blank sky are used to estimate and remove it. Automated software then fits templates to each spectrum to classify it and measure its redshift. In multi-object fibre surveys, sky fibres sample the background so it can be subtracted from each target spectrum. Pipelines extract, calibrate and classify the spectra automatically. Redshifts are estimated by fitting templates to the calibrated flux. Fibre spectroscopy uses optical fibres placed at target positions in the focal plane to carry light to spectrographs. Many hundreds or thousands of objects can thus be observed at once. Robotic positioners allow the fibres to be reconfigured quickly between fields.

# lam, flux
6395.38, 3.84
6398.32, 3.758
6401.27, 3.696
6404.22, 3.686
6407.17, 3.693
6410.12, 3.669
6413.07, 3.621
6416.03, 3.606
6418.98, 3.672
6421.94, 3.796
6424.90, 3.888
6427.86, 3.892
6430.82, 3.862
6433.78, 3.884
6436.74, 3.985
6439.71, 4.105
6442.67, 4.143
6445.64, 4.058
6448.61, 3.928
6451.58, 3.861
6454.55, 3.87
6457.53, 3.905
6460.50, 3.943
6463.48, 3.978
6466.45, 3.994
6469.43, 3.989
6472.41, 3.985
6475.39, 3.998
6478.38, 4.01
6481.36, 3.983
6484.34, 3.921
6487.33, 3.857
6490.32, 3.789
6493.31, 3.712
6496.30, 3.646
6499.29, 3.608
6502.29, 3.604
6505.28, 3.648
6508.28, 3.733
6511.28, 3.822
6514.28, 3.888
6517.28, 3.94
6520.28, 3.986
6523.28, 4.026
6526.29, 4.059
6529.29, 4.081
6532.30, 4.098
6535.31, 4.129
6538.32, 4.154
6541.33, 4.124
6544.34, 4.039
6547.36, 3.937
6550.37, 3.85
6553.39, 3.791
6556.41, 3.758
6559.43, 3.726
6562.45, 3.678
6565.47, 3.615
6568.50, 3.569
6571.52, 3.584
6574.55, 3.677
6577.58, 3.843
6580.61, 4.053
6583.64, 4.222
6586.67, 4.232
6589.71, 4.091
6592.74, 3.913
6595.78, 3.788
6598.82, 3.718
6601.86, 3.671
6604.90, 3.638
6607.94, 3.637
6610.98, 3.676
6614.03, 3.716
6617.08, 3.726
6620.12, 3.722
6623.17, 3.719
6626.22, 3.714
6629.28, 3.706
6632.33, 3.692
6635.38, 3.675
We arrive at 3.86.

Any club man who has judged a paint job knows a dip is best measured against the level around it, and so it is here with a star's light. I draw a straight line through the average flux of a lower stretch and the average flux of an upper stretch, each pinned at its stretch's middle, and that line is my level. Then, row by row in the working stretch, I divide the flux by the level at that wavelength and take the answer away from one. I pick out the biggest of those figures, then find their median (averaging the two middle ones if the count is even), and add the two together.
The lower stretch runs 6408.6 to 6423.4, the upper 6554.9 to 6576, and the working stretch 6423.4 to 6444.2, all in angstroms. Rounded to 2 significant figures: -0.11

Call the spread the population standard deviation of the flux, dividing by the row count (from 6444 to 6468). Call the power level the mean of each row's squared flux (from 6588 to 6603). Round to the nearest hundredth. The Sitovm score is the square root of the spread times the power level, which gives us 0.96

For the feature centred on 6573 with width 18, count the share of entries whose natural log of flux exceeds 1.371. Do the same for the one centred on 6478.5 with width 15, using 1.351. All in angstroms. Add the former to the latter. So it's 1.2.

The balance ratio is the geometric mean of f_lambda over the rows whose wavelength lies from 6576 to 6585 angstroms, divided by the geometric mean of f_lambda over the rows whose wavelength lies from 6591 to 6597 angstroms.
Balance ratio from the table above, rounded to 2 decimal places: 1.05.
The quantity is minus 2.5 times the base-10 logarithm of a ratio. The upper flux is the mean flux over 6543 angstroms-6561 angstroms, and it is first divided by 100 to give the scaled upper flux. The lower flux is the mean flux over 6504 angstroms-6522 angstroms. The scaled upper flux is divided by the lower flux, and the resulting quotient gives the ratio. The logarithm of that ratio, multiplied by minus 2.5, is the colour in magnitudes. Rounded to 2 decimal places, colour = 5.00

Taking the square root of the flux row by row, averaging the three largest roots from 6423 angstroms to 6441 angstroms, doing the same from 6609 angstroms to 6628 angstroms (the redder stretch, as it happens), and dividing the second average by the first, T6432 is 0.97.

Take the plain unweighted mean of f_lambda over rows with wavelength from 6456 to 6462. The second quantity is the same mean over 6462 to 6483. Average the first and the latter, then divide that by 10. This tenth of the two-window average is 0.396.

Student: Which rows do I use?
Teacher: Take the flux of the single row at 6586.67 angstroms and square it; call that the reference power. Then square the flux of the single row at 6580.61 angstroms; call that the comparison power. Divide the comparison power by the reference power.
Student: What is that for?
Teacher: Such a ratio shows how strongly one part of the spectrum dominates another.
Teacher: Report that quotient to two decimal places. 0.92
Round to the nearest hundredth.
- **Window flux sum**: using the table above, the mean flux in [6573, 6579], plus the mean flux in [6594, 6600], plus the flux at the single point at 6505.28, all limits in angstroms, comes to 11.16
